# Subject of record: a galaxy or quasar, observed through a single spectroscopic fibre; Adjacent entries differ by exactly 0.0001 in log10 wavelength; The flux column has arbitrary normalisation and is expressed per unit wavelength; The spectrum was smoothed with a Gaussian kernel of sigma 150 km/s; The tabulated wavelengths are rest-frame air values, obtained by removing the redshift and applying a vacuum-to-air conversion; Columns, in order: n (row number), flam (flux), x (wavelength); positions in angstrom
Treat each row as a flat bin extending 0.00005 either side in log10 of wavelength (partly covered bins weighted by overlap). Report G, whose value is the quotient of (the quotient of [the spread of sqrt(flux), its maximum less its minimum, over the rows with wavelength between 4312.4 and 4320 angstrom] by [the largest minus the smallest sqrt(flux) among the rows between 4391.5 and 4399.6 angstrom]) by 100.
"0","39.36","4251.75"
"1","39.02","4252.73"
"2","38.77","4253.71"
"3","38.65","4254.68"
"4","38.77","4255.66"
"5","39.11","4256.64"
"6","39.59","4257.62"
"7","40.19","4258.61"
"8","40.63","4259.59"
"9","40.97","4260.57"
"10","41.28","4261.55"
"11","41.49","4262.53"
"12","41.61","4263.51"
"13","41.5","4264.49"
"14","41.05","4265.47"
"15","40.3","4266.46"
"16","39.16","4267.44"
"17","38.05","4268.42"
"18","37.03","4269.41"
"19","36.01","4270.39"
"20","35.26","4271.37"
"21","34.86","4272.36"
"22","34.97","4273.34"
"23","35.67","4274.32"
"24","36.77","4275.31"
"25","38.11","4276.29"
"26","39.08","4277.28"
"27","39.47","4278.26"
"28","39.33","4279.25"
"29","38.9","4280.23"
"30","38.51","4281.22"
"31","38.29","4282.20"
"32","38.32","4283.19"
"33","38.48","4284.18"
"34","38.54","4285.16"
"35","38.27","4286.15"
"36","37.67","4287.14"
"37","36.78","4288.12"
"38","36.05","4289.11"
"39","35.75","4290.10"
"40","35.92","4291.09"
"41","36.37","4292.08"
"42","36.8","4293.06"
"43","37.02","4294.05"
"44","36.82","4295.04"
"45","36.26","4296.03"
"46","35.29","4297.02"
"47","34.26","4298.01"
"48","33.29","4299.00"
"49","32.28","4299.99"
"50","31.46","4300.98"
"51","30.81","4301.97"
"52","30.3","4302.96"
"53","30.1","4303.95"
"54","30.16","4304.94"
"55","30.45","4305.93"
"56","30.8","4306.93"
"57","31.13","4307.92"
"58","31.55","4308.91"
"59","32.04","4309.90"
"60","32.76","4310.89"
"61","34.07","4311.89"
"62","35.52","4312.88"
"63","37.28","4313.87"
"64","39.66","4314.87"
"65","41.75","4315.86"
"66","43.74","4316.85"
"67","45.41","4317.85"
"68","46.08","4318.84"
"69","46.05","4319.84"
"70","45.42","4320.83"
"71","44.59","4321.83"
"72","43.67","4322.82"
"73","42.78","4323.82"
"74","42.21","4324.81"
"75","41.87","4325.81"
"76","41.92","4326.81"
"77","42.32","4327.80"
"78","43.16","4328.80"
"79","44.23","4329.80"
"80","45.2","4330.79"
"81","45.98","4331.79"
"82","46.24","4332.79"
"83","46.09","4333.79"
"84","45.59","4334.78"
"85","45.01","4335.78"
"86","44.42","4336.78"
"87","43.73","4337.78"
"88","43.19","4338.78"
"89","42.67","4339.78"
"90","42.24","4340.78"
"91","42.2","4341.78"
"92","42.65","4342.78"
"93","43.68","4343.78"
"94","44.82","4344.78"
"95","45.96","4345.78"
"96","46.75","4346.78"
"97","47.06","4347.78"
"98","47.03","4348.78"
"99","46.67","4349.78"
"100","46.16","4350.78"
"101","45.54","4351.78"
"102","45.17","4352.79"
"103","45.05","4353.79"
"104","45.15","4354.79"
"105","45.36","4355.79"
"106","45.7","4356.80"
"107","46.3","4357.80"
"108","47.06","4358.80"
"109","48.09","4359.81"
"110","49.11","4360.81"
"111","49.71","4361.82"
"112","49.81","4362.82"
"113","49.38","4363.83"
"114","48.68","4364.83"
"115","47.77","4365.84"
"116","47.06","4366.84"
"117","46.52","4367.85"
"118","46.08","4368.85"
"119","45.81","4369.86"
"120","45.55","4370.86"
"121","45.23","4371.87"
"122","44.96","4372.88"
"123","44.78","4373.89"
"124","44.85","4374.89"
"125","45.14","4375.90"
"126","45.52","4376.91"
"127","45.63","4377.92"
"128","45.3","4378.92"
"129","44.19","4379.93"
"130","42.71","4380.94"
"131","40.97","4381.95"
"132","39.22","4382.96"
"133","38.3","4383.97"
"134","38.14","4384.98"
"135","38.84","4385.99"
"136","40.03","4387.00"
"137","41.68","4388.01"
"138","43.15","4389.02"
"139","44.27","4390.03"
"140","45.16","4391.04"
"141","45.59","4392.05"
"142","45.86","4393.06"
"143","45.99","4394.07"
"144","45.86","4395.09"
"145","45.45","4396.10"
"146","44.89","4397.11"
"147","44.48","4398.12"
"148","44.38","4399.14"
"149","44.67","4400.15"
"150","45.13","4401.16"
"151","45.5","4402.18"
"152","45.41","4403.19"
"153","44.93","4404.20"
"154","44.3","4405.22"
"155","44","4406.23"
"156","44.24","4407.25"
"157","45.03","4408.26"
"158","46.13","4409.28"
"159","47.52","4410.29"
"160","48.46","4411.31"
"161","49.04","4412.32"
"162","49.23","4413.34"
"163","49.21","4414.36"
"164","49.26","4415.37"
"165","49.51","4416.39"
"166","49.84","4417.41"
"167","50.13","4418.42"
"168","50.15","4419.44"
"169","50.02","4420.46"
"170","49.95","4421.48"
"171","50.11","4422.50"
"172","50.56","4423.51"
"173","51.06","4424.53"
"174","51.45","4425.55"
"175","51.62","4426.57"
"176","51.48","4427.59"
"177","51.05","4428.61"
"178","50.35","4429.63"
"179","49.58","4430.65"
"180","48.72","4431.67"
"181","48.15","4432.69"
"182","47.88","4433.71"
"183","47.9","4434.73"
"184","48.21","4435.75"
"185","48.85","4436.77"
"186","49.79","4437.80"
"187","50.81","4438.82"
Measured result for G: 0.069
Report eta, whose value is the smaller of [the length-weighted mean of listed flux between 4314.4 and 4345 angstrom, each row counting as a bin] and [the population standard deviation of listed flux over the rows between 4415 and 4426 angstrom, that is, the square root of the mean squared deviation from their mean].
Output 0.6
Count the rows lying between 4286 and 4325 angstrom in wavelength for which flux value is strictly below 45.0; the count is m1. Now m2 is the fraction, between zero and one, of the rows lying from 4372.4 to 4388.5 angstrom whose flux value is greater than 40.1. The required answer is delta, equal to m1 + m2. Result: 37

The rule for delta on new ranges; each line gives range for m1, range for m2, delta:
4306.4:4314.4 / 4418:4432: 9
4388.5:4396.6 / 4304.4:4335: 3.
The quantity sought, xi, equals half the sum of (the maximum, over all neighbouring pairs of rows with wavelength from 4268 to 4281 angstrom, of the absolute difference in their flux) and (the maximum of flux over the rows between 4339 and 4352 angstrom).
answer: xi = 24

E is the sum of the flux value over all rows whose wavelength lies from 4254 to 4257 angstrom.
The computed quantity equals 117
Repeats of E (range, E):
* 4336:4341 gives 216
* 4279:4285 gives 232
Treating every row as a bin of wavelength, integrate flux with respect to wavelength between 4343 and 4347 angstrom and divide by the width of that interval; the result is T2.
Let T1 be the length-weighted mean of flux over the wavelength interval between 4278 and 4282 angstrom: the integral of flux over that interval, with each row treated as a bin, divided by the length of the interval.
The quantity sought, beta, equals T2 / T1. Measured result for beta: 1.15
